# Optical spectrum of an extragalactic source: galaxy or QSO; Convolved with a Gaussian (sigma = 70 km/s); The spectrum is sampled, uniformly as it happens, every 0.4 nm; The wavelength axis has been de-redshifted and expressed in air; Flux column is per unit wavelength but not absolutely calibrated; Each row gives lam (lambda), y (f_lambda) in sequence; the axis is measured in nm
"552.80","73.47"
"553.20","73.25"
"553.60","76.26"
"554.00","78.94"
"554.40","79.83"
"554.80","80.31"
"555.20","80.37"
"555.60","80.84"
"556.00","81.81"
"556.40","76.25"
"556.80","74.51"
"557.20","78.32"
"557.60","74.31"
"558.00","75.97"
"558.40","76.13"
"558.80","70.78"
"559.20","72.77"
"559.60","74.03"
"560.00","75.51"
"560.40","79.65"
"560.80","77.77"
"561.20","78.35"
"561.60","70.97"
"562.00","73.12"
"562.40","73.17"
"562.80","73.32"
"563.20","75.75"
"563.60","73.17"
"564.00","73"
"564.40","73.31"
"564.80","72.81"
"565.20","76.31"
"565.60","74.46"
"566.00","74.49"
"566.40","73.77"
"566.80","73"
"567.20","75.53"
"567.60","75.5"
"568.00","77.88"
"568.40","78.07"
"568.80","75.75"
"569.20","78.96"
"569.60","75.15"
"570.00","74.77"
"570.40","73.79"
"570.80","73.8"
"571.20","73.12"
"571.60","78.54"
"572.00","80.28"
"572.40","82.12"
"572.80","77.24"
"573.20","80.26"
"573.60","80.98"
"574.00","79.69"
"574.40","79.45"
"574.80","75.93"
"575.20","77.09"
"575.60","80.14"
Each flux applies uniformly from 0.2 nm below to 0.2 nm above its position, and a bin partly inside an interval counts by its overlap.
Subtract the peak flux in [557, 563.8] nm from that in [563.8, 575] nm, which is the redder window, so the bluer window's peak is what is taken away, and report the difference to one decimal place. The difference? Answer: 2.5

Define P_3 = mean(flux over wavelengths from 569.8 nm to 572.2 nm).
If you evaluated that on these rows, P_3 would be 75.7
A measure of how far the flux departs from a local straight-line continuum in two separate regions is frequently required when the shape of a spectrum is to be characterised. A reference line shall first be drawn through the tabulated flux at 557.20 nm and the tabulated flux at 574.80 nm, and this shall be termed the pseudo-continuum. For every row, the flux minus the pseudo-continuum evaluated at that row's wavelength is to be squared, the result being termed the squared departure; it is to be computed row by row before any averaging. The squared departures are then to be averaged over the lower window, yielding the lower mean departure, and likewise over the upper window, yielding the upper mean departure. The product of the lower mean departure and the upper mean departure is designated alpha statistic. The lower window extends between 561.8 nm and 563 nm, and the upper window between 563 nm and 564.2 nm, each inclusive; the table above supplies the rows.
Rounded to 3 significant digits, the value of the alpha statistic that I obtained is 264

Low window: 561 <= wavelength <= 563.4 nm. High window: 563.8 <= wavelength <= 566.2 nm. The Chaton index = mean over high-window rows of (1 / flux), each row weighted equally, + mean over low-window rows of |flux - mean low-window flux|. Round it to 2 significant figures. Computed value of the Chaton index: 2.0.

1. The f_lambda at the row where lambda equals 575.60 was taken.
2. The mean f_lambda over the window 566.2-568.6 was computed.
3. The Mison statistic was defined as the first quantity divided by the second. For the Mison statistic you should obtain 1.06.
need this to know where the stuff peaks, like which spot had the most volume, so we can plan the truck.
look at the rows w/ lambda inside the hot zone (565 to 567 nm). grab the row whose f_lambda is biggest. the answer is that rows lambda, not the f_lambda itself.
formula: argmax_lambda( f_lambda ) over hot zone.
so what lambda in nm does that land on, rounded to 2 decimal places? 565.20 nm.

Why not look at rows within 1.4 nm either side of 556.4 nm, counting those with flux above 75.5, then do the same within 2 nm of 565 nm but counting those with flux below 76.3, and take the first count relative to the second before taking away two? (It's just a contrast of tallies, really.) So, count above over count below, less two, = -1.4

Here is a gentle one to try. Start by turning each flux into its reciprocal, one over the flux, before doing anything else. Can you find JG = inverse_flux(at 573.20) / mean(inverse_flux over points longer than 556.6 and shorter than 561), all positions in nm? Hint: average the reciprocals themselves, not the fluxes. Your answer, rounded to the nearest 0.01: 0.94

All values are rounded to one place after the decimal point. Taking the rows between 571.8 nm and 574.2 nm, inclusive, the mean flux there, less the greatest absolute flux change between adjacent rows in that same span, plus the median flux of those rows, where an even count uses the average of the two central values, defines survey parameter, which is 155.5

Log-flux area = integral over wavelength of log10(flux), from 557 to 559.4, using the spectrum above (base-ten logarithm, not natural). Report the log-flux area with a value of 4.50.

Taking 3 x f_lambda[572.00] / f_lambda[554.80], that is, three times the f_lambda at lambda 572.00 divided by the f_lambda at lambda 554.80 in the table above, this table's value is 3.00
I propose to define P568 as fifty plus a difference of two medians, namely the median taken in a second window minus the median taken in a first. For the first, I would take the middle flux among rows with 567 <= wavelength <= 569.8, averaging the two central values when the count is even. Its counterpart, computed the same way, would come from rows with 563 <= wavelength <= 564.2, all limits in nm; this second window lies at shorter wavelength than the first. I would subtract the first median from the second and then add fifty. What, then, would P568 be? 47.4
